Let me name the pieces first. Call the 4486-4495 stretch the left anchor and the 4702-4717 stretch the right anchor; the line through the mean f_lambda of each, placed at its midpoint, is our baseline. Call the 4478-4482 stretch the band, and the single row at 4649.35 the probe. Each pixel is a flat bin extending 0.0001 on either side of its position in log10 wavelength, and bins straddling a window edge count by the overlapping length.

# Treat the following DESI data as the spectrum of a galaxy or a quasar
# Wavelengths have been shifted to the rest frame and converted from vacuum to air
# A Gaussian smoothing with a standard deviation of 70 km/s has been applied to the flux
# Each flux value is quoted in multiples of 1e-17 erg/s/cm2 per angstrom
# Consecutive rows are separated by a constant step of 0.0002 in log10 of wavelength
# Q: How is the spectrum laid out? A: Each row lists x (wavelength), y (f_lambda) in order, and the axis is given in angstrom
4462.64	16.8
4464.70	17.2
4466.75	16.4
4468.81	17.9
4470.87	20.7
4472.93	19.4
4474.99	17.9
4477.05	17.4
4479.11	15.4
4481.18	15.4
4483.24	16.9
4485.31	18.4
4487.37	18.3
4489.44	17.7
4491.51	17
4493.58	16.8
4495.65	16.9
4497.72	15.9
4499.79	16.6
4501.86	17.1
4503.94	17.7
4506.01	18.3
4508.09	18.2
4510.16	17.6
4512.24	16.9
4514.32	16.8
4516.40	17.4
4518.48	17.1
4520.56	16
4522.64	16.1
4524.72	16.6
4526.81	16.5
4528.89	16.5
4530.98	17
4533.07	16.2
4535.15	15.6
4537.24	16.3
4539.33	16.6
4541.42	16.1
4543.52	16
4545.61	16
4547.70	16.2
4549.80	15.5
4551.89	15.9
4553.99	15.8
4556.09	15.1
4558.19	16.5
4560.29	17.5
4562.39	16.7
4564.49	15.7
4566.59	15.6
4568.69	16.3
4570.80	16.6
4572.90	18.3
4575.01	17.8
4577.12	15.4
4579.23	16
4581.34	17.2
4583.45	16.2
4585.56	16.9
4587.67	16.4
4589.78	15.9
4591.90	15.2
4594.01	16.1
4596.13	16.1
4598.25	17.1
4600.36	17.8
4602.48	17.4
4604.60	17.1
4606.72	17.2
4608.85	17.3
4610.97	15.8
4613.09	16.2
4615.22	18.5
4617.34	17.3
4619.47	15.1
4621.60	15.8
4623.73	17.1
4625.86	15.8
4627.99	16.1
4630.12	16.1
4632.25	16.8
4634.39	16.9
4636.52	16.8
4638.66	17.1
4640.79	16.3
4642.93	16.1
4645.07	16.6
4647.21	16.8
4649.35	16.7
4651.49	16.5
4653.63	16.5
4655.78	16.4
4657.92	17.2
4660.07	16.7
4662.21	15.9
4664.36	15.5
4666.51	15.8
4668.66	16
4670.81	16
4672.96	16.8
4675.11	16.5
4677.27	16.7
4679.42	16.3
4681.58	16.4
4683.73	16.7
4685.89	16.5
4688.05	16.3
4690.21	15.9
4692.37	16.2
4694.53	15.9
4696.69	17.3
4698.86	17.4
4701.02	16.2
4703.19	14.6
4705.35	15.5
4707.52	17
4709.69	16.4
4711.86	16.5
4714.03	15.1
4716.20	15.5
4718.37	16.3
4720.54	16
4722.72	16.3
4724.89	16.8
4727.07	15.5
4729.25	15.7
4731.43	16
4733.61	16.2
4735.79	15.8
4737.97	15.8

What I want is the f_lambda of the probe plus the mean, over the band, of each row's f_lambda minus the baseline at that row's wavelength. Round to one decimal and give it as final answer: 14.6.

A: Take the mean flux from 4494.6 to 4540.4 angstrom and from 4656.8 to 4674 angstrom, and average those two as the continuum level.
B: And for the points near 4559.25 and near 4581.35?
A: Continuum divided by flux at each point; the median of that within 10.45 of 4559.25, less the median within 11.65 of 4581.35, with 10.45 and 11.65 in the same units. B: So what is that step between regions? 0.035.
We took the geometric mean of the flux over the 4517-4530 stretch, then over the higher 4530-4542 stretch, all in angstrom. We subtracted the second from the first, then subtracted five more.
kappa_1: -4.83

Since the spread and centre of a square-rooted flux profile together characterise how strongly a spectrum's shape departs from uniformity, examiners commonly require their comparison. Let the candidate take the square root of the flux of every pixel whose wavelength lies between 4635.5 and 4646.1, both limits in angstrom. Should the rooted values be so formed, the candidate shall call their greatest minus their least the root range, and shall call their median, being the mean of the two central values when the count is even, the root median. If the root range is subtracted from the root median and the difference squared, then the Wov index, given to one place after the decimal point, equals 15.6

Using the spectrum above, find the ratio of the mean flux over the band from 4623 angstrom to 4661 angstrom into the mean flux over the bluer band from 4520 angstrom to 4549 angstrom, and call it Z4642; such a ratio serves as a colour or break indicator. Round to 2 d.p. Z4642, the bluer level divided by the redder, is 0.98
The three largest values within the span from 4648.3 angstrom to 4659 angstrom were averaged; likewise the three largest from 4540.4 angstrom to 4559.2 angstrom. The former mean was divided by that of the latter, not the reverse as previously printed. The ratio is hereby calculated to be 1.03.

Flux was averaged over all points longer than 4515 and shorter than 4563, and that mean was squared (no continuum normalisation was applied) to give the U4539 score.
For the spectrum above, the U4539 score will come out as 266.1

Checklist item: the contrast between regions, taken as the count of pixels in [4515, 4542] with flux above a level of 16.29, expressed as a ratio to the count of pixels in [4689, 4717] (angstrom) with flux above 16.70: 2.7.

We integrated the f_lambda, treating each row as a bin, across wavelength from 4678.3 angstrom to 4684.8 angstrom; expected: 107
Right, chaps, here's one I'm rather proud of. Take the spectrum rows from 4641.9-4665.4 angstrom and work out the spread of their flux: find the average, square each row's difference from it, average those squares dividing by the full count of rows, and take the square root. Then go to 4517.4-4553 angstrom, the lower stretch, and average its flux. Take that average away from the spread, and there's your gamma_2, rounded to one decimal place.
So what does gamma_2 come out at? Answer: -15.8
